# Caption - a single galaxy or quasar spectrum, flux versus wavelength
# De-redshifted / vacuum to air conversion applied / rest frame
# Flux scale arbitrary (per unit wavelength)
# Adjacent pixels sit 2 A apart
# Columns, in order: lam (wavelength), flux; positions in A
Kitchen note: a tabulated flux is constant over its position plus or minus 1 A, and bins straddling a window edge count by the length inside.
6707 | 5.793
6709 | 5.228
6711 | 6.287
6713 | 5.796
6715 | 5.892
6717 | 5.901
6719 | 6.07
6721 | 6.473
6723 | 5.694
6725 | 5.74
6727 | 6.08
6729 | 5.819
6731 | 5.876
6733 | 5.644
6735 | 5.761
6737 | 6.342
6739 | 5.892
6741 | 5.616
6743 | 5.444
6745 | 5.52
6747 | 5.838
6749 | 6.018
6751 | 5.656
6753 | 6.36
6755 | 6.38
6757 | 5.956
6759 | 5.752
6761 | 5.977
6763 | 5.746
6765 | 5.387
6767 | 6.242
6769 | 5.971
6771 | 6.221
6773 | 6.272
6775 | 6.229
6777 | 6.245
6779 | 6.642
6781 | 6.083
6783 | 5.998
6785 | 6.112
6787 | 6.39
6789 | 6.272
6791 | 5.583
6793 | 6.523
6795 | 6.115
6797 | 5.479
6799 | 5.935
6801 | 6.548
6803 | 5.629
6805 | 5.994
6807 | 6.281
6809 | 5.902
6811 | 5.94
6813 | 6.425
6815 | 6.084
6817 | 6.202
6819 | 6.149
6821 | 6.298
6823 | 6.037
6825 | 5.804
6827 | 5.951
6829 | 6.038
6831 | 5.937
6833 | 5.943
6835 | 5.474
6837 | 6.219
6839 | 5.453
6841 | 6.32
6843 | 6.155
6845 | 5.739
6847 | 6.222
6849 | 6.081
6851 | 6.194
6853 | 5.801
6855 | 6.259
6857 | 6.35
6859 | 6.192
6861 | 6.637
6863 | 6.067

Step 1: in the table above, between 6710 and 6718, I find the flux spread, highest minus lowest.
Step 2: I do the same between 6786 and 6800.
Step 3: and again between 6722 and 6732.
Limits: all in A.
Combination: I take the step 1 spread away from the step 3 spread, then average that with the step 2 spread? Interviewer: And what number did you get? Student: 0.47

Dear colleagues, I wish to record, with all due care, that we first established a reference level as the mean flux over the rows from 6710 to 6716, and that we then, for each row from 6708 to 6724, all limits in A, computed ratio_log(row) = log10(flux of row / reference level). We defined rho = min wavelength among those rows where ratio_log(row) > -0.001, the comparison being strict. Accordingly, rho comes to 6711 A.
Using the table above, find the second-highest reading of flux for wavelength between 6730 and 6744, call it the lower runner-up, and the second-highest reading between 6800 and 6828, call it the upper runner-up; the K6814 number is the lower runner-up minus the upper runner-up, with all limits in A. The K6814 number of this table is -0.53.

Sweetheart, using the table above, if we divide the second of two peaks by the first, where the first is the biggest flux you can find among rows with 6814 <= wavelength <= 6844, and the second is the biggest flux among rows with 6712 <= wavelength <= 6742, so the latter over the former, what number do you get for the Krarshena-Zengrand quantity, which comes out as 1.02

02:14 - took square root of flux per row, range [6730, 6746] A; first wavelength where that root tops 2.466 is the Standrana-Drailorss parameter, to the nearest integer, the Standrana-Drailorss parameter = 6737 A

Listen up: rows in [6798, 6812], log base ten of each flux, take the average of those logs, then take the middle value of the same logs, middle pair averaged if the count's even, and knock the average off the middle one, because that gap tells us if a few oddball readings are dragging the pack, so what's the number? -0.0063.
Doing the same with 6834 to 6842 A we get -0.0013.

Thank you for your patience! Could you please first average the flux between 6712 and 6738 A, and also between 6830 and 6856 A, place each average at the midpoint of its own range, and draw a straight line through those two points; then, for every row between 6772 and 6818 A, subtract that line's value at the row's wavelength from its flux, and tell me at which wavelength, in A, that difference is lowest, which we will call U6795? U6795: 6797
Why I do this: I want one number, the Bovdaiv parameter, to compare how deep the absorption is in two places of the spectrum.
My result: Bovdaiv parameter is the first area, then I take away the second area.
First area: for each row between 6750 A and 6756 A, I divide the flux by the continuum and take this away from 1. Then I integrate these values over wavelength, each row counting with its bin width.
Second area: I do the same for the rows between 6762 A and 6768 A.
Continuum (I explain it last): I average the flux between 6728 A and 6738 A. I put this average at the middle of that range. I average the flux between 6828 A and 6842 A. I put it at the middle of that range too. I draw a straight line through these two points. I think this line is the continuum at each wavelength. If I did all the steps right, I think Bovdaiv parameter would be -0.3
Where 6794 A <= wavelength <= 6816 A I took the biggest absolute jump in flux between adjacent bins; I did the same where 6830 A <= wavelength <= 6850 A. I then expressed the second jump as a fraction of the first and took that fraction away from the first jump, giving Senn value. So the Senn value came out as -0.02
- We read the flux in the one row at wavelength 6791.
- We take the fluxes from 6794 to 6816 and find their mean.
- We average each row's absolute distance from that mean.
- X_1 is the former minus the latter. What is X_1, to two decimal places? 5.35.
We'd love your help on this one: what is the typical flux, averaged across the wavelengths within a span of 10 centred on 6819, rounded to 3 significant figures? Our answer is 6.15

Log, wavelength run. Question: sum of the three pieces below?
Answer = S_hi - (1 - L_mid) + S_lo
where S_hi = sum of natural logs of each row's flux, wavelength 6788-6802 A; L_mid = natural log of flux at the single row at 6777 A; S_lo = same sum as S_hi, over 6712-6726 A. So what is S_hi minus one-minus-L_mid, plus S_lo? 25.9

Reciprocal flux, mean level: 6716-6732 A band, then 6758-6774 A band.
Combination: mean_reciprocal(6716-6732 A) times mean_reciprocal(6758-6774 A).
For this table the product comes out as 0.0283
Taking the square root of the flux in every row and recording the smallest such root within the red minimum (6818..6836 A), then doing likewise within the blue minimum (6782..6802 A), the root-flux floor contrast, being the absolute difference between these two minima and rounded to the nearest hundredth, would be 0.00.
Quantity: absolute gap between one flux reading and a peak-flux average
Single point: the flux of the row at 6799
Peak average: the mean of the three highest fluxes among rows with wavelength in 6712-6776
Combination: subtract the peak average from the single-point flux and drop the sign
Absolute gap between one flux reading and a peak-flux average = 0.5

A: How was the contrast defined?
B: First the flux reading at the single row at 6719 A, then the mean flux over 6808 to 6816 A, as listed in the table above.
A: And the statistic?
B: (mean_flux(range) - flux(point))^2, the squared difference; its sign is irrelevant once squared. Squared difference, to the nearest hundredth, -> 0.00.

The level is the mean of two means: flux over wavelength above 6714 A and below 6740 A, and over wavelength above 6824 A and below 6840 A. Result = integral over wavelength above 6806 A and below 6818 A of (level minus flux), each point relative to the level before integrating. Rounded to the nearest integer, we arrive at -3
